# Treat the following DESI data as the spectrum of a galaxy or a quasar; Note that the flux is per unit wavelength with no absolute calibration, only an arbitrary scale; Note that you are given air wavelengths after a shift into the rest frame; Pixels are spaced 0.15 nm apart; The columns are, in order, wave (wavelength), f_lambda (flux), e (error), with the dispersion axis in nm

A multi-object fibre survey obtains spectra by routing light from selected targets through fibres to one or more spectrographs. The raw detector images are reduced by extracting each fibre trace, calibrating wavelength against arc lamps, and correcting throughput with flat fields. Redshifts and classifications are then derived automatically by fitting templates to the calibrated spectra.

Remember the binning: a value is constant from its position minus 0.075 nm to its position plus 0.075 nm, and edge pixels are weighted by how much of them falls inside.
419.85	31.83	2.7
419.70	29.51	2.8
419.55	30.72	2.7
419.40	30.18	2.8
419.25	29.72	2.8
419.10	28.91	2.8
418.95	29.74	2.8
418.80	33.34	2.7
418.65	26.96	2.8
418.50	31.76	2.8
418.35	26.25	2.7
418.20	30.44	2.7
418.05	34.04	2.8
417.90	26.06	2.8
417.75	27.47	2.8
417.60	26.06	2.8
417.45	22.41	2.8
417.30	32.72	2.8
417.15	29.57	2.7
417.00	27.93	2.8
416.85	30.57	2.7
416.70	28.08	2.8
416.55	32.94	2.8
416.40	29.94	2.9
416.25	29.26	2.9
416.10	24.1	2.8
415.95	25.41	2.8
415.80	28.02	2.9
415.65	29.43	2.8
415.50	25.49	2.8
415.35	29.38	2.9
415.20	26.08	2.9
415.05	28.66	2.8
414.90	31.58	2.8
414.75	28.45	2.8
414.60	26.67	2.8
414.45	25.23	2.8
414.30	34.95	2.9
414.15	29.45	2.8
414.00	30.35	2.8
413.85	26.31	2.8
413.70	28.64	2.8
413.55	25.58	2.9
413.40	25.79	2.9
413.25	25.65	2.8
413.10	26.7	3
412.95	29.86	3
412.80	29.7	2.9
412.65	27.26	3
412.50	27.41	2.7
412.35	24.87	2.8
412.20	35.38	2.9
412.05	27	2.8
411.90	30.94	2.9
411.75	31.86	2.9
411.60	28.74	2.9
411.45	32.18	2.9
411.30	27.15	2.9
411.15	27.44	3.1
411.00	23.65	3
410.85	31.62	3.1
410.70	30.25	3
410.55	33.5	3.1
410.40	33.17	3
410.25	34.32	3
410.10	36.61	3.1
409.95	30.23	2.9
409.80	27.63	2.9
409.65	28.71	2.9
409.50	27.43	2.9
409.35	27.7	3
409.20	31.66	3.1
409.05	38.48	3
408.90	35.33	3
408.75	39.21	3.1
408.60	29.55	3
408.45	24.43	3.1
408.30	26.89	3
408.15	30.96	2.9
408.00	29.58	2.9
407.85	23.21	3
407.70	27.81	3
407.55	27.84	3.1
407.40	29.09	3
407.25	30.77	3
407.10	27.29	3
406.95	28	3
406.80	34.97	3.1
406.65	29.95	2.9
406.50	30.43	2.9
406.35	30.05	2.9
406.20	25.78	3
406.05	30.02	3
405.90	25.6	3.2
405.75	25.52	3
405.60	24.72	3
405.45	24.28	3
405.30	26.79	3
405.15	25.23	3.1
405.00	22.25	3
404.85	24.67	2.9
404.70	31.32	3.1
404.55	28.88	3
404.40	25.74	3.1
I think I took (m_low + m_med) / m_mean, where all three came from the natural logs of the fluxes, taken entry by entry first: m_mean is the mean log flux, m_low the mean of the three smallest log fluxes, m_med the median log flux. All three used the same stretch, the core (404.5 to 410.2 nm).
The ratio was 1.93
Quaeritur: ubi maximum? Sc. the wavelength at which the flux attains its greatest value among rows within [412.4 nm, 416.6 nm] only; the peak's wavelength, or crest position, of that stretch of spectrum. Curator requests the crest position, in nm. 414.30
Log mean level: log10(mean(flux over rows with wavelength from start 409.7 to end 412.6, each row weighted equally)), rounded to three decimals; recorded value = 1.480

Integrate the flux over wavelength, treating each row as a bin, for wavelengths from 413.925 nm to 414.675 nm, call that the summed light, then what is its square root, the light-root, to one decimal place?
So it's 4.7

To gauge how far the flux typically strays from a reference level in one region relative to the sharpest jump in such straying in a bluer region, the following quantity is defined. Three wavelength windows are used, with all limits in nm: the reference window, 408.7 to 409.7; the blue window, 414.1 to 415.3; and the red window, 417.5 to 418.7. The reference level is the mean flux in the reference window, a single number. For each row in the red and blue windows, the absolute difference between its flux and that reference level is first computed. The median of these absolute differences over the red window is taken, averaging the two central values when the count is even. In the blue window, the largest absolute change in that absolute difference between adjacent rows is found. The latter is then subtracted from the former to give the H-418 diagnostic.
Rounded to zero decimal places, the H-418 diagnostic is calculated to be 0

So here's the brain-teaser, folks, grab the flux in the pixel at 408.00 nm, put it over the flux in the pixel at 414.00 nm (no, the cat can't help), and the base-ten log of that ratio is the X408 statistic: -0.011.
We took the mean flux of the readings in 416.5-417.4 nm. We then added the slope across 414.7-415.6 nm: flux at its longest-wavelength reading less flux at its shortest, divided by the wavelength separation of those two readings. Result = 26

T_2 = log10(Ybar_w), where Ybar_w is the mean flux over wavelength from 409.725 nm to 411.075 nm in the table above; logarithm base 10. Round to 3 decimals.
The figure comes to 1.494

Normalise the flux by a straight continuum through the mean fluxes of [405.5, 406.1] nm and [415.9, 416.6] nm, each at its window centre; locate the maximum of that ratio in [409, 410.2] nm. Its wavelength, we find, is 409.05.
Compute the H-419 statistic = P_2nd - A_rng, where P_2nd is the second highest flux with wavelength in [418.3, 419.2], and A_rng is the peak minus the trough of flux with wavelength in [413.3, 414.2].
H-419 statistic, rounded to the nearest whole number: 27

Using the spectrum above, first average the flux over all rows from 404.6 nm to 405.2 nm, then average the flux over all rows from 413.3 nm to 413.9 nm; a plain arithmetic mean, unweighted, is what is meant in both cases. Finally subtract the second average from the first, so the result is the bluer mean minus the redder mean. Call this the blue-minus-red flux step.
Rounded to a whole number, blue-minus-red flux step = -1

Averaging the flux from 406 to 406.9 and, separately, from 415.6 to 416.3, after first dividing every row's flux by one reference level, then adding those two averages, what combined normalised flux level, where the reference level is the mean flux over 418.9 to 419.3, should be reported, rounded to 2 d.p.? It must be 1.95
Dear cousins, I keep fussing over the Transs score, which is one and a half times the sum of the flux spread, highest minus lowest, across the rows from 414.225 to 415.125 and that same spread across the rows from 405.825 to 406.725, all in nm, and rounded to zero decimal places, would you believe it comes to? 22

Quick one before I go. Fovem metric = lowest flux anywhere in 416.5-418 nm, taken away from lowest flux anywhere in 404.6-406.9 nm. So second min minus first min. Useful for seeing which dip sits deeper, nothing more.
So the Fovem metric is -0.2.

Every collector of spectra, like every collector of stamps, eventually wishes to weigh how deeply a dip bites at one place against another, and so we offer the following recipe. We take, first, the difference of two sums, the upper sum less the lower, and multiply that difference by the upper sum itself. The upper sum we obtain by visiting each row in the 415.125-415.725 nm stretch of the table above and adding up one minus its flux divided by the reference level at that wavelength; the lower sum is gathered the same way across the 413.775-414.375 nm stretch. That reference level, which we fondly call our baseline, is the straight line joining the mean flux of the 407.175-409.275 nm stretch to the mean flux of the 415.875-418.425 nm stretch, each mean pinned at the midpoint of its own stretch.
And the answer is 0.055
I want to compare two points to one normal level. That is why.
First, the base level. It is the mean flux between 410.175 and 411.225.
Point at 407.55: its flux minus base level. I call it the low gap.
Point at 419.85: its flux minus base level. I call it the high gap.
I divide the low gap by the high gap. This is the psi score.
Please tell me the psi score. -2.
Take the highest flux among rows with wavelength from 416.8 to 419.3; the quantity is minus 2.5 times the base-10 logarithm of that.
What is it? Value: -3.83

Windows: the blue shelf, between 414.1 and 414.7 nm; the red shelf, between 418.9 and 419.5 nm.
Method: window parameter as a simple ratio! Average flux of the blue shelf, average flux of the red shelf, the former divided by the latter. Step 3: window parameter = 0.98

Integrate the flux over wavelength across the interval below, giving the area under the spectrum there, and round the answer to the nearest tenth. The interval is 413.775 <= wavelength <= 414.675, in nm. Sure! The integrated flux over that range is 25.9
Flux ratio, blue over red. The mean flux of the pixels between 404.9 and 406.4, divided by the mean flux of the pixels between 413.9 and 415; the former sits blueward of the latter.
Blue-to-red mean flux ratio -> 0.88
